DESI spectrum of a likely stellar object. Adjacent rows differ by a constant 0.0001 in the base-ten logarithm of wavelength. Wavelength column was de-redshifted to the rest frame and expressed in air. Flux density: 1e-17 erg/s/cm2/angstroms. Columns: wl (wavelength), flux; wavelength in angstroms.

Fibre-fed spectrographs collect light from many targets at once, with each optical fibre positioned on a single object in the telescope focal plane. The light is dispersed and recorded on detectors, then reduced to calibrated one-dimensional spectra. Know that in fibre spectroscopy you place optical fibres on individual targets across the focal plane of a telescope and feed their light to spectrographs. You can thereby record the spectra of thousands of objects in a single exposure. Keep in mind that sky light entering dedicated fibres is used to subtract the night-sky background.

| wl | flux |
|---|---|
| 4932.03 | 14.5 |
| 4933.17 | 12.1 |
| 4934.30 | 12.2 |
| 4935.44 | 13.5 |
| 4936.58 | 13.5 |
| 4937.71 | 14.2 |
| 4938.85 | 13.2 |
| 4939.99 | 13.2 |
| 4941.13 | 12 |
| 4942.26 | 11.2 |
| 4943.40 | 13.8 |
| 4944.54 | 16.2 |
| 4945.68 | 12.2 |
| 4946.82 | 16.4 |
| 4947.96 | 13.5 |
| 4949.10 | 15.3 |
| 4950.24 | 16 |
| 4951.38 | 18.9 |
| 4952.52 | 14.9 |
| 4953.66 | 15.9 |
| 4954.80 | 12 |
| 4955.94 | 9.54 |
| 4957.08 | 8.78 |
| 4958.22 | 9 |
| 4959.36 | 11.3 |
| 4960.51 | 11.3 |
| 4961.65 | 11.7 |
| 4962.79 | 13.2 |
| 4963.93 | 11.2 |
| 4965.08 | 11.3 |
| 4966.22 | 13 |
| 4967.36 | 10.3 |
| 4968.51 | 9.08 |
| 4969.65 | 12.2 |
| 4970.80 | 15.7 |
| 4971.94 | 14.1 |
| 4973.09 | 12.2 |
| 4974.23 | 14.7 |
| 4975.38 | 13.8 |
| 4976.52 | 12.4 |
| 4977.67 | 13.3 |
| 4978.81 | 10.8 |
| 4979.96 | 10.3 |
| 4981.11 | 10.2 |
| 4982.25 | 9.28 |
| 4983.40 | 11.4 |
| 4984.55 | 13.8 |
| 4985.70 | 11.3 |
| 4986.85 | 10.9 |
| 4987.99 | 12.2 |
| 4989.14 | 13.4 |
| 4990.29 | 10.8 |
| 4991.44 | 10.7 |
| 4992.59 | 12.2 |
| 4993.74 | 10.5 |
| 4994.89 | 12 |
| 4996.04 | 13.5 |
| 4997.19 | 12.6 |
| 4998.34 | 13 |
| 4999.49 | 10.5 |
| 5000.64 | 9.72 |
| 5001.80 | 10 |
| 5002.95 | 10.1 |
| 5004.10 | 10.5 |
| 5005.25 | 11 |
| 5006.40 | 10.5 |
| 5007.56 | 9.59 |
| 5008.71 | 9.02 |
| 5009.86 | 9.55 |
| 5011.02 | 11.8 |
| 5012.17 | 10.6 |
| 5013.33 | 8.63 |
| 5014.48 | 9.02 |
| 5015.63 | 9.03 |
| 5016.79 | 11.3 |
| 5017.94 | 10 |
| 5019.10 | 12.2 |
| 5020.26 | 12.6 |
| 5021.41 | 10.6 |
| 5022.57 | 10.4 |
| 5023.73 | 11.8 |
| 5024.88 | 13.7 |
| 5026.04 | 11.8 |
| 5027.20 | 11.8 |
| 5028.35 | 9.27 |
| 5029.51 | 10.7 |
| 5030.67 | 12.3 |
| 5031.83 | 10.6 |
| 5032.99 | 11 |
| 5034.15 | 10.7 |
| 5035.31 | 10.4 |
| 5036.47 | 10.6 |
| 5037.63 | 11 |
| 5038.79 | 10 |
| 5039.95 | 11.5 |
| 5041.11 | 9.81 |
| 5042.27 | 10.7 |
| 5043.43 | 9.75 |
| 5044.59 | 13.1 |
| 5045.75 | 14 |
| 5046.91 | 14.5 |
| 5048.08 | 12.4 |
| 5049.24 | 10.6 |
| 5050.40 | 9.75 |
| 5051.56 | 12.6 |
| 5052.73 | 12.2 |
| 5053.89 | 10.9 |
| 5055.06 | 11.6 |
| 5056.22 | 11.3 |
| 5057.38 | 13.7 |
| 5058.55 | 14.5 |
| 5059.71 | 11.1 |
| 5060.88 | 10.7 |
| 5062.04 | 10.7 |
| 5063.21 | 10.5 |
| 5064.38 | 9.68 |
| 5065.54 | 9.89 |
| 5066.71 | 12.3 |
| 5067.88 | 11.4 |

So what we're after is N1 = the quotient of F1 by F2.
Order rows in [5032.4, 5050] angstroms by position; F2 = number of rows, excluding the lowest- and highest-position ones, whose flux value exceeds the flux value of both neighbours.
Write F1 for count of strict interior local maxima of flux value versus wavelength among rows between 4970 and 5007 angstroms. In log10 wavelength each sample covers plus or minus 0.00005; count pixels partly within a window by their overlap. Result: 2.00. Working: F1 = 8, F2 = 4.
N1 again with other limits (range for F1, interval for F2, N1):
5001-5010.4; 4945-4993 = 0.10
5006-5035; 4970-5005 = 0.86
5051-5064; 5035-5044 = 0.67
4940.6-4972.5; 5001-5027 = 1.40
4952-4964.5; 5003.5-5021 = 0.67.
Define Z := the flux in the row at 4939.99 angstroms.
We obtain 13.2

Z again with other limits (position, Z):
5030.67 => 12.3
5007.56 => 9.59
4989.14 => 13.4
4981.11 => 10.2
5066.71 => 12.3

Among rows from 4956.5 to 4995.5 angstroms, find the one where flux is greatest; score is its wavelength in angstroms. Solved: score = 4970.80 angstroms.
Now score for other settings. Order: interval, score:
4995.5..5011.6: 4996.04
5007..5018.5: 5011.02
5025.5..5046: 5045.75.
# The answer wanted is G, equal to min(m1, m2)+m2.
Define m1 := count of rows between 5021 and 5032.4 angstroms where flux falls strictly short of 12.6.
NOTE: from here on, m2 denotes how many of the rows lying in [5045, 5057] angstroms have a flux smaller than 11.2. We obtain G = 6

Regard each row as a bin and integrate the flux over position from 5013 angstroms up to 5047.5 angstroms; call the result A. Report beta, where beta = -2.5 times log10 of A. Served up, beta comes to -6.5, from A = 383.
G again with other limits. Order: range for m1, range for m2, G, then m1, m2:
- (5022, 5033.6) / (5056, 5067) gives 12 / 9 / 6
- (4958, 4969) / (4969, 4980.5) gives 4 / 8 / 2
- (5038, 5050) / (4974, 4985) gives 8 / 7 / 4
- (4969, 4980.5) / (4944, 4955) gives 0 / 5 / 0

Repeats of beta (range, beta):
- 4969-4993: -6.2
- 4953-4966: -5.4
